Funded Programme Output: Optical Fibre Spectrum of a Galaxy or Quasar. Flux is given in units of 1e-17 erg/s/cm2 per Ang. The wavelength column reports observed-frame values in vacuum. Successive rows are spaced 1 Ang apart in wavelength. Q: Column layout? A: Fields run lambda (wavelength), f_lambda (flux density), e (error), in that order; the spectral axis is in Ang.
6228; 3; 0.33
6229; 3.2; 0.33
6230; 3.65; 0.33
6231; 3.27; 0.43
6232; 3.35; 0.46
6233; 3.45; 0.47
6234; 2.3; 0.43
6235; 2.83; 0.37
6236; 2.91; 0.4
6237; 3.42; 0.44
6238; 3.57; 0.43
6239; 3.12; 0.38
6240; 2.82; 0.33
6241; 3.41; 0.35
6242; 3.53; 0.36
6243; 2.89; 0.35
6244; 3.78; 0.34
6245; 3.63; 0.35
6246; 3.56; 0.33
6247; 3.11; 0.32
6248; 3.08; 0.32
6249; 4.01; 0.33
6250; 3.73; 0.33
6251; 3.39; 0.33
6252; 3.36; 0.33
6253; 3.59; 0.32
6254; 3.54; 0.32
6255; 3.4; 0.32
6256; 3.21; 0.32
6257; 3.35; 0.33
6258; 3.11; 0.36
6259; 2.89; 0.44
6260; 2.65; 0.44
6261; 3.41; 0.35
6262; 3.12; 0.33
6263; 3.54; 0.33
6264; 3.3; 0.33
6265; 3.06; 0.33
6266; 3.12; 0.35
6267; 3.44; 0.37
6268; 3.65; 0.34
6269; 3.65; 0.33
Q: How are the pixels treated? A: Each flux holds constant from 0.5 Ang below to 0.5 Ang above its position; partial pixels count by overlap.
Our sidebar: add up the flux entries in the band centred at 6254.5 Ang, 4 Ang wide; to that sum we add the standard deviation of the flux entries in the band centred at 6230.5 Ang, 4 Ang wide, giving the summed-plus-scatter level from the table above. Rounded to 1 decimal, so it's 13.9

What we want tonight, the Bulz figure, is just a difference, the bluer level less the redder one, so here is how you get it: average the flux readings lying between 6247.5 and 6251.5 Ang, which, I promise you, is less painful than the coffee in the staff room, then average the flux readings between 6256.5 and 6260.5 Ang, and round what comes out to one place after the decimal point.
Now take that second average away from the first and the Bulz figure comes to 0.6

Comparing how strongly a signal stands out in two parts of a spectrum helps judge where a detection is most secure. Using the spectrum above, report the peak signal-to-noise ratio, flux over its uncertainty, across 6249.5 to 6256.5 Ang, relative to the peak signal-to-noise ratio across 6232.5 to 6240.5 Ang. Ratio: 1.32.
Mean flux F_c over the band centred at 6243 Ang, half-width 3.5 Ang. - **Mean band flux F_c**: 3.37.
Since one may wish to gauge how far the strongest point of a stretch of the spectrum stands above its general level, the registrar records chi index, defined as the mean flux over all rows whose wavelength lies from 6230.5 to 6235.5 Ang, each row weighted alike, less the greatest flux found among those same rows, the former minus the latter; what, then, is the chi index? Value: -0.41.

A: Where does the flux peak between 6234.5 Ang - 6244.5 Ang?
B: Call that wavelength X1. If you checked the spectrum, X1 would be 6244 Ang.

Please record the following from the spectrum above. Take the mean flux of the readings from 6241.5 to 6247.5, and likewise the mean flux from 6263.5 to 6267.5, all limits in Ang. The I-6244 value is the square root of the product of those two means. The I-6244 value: 3.322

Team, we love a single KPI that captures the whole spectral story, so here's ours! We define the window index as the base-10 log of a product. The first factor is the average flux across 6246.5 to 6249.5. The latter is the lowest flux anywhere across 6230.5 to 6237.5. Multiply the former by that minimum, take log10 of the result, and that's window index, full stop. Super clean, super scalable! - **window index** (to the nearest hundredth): 0.89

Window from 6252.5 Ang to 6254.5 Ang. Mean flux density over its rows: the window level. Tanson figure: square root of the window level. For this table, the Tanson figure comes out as 1.89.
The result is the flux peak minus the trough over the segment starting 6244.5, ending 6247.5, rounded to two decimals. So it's 0.52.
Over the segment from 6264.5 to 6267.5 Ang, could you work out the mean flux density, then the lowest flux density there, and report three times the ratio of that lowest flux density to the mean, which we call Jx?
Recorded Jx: 2.86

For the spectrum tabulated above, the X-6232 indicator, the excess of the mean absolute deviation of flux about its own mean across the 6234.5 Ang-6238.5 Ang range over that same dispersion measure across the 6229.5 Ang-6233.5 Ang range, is 0.19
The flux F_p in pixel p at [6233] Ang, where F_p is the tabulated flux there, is 3.45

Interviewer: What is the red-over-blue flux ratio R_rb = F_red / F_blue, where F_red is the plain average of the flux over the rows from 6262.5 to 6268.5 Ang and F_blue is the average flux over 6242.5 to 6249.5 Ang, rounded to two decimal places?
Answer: 0.98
